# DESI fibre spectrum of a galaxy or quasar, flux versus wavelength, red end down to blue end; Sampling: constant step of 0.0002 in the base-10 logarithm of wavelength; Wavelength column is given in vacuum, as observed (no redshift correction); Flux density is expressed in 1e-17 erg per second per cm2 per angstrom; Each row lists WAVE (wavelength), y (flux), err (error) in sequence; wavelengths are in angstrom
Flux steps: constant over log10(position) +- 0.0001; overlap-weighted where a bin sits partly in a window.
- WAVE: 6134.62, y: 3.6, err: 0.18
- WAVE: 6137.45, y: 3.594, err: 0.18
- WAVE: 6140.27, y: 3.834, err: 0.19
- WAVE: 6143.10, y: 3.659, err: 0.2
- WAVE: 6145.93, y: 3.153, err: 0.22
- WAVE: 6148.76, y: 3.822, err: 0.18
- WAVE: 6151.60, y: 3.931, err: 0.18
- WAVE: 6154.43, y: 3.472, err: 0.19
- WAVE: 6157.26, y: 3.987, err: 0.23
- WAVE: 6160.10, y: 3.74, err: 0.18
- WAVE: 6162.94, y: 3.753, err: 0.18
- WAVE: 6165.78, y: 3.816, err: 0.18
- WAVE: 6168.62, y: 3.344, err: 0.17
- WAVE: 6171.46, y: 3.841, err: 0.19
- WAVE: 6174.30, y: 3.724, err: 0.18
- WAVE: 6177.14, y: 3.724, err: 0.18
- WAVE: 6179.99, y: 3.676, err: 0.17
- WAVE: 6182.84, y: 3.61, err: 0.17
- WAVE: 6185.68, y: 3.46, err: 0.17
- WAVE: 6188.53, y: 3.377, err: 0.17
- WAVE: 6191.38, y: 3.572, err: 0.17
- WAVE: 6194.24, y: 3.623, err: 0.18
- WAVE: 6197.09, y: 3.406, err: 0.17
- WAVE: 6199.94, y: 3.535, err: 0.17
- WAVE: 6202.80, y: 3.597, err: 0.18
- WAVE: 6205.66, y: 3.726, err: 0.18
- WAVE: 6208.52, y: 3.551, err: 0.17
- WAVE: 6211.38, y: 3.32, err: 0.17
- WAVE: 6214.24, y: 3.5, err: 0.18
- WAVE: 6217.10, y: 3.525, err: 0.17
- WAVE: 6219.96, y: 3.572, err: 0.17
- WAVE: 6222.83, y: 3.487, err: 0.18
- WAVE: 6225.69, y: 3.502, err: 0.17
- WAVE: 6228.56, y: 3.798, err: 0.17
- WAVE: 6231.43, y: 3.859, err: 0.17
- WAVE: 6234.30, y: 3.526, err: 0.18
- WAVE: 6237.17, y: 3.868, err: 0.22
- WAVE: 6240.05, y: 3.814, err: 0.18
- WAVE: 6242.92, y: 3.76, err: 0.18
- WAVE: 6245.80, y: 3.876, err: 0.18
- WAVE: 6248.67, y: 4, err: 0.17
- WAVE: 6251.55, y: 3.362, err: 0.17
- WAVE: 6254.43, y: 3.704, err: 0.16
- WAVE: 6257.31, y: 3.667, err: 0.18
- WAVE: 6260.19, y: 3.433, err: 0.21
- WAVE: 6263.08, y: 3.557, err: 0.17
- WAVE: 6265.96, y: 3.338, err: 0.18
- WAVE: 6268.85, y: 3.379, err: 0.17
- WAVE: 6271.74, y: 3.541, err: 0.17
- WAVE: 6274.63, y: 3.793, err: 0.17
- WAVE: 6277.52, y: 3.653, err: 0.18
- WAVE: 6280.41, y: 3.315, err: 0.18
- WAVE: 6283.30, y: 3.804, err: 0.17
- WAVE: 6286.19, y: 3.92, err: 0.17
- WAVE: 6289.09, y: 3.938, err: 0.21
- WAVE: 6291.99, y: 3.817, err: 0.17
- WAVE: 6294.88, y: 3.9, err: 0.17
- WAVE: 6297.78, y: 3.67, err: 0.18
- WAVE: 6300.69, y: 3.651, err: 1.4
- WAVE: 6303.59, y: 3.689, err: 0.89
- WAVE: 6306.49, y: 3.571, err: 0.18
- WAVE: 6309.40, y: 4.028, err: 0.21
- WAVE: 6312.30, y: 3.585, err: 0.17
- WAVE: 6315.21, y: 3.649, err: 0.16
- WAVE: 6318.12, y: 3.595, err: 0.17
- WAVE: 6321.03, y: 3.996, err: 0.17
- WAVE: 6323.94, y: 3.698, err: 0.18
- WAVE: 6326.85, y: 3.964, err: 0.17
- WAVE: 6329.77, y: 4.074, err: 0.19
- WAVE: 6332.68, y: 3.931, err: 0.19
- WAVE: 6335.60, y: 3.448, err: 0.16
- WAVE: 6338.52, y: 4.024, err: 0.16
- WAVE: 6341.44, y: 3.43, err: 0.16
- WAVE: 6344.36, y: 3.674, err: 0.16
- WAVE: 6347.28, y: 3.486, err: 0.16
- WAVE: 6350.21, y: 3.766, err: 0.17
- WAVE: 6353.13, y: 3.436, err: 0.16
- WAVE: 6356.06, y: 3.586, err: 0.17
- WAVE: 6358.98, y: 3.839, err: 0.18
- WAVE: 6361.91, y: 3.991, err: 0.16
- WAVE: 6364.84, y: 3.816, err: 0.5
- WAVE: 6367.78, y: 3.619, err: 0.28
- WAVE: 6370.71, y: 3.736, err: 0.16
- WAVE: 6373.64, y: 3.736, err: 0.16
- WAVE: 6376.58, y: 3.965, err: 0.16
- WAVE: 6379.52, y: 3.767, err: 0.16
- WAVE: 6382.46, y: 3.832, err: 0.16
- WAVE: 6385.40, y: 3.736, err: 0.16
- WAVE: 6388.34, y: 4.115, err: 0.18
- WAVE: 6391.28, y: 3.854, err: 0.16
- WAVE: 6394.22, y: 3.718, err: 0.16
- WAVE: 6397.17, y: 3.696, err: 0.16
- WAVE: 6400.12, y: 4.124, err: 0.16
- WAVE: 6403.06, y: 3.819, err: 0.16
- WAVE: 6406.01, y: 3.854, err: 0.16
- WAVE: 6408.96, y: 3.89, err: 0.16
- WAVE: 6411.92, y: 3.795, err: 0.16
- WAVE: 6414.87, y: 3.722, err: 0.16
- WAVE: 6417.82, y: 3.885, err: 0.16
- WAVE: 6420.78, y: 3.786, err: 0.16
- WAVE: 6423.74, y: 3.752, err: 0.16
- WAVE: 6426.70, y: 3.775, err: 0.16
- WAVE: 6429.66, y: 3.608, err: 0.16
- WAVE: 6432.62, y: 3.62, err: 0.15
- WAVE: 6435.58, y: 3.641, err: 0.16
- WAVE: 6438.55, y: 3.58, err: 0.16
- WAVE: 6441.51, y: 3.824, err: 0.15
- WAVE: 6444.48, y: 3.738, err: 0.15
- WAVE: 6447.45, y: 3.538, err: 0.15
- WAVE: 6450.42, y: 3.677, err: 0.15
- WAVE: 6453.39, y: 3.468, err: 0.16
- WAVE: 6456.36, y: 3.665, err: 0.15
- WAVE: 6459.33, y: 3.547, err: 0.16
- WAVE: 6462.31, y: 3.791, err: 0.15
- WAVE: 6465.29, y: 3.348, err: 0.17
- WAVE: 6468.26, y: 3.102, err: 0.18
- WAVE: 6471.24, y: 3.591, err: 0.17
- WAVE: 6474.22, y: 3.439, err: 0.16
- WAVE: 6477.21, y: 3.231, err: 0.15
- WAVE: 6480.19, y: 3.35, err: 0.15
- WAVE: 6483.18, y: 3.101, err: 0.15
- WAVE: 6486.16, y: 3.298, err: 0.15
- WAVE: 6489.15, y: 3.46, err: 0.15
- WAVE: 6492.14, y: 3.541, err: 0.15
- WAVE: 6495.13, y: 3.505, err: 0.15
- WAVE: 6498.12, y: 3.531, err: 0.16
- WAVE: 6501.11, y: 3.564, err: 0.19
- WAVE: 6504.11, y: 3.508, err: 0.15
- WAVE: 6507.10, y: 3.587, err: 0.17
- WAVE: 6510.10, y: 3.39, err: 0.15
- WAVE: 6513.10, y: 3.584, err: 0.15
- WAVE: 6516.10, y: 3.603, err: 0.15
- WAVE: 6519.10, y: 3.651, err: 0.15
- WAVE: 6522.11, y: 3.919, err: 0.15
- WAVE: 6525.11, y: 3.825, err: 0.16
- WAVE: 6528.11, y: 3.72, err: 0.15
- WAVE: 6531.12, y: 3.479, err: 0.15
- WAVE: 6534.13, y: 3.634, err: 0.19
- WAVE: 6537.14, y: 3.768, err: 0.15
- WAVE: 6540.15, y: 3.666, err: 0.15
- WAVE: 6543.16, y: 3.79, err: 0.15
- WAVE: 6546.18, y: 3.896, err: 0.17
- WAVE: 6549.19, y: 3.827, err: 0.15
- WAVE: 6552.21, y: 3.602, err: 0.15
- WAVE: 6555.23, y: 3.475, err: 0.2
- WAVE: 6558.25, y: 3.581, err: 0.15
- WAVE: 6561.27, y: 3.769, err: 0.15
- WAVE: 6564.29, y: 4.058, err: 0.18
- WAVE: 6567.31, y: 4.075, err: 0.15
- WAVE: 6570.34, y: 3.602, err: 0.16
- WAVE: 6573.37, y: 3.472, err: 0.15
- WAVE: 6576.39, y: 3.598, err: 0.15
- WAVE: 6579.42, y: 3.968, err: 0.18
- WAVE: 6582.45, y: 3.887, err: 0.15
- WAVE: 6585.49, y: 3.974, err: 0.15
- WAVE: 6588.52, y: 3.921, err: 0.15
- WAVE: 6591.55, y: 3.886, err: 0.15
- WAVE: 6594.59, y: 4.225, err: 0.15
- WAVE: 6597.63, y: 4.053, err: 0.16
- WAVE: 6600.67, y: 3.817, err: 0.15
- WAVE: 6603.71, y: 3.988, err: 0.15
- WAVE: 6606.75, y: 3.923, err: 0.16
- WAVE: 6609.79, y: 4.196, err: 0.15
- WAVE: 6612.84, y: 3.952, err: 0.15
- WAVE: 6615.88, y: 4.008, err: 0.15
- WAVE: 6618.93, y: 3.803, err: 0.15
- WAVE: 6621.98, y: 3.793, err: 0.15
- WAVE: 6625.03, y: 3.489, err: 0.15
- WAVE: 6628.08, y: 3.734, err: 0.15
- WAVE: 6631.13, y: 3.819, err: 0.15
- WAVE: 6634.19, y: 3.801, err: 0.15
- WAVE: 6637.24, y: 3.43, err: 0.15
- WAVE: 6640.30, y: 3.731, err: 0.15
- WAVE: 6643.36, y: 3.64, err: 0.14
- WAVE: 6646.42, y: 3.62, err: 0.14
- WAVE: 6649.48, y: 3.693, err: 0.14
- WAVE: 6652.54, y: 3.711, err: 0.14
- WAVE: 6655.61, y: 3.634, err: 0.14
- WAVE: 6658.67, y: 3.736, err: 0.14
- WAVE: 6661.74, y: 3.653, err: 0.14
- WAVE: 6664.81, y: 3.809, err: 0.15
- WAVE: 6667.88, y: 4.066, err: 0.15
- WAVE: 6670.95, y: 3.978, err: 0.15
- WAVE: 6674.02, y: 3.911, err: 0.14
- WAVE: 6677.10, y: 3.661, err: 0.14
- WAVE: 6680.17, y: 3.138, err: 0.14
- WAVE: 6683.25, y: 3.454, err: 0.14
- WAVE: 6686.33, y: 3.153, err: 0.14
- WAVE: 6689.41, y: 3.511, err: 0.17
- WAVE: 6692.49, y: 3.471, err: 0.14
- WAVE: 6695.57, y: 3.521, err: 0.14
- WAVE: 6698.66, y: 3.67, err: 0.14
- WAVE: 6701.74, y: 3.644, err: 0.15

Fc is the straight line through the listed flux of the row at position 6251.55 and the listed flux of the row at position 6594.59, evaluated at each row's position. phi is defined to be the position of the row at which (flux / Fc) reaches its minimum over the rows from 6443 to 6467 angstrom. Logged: 6465.29 angstrom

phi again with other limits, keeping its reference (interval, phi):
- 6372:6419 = 6414.87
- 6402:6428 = 6414.87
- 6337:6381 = 6353.13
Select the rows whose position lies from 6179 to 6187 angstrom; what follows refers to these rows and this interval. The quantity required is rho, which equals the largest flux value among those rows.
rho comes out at 3.676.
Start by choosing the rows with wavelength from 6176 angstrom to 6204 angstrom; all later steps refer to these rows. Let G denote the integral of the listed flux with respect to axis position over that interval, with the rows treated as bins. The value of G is 100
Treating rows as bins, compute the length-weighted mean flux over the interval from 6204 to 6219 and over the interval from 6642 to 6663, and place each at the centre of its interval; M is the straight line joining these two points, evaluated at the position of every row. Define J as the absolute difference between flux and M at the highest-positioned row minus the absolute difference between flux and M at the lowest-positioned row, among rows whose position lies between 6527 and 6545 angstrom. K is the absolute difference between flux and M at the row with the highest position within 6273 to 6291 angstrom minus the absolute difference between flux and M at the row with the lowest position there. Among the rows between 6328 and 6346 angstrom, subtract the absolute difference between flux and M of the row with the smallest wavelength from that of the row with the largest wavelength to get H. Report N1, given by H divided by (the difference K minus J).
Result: -5.38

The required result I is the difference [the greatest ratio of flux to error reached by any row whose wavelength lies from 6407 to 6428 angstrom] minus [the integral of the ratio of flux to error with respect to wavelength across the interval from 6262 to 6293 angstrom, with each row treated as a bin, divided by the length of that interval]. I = 4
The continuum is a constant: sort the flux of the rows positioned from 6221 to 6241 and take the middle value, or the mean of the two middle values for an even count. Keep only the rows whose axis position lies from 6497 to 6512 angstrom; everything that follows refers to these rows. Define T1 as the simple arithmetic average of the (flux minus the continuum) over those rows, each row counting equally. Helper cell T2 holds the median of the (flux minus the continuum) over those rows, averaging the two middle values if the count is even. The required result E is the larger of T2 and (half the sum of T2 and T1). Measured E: -0.3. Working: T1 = -0.28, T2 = -0.3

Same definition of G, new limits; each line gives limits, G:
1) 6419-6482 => 225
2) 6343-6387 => 164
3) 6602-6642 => 153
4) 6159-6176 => 63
